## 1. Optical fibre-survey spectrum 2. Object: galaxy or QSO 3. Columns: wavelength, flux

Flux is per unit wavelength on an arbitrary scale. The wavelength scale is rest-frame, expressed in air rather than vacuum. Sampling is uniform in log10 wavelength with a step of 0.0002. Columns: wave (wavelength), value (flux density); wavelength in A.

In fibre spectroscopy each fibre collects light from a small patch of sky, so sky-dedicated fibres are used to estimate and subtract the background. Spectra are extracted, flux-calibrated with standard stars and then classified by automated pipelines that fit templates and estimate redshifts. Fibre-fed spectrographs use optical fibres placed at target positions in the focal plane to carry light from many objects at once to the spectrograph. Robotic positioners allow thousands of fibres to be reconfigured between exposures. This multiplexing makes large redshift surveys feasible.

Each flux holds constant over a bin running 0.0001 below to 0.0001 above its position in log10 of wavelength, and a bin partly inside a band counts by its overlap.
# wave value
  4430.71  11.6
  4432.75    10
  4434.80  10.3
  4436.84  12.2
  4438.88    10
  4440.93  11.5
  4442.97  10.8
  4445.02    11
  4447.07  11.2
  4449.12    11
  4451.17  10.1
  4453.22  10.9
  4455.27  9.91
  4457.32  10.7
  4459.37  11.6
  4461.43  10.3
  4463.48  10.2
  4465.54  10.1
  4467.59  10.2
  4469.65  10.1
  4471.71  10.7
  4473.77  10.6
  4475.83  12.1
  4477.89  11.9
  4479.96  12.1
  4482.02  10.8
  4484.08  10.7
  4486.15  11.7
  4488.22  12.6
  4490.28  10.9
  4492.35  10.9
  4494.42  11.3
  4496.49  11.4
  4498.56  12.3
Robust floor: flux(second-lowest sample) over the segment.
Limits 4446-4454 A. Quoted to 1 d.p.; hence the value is 10.9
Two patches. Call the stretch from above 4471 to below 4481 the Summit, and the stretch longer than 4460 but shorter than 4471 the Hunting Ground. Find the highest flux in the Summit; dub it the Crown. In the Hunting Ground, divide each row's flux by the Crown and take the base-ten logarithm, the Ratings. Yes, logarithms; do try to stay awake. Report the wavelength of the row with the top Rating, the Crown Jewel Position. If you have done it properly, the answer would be 4461.43 A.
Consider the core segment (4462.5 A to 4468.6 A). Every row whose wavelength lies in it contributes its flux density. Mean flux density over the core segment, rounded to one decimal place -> 10.2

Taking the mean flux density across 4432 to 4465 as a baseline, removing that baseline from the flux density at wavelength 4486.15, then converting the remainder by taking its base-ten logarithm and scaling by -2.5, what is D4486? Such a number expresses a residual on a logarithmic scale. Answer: 0.0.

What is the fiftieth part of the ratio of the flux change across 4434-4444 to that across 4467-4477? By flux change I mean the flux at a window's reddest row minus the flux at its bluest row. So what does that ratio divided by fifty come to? 0.01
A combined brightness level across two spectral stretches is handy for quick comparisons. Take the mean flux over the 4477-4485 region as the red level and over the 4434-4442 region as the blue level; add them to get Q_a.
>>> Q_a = 22.4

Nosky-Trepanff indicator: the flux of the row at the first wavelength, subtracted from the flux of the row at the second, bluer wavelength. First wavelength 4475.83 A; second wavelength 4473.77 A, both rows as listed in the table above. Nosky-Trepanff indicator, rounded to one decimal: -1.5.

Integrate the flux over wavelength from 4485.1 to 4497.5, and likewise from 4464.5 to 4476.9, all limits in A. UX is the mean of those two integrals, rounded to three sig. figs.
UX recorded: 137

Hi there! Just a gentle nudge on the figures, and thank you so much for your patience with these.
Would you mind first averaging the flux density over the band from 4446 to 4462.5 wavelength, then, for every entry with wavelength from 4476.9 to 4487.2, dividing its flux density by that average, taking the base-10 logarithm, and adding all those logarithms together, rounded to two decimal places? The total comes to 0.14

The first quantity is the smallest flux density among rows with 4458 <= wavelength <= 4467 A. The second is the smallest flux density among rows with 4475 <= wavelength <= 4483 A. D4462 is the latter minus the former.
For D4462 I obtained 0.7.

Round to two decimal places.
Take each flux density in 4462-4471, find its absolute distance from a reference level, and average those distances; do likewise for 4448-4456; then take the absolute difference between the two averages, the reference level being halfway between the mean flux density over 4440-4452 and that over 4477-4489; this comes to 0.33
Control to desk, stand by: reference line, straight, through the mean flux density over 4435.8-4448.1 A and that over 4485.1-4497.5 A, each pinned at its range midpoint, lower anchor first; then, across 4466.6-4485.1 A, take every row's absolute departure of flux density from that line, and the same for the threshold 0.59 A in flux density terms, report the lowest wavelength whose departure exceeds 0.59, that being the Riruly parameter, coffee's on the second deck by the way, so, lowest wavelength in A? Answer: 4467.59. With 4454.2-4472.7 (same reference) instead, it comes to 4455.27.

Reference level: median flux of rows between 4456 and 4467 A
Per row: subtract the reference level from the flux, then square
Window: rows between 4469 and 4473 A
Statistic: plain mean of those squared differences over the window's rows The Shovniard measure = 0.1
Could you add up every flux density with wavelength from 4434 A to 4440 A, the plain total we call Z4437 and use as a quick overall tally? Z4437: 32.5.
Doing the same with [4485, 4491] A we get 35.2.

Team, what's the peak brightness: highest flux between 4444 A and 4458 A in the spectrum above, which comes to 11.2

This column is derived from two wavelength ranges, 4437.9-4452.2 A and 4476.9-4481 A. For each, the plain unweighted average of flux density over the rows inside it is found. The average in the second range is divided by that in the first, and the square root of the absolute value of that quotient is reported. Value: 1.05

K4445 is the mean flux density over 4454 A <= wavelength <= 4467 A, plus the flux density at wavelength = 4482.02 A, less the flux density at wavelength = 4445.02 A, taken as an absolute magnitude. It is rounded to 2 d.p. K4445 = 10.27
